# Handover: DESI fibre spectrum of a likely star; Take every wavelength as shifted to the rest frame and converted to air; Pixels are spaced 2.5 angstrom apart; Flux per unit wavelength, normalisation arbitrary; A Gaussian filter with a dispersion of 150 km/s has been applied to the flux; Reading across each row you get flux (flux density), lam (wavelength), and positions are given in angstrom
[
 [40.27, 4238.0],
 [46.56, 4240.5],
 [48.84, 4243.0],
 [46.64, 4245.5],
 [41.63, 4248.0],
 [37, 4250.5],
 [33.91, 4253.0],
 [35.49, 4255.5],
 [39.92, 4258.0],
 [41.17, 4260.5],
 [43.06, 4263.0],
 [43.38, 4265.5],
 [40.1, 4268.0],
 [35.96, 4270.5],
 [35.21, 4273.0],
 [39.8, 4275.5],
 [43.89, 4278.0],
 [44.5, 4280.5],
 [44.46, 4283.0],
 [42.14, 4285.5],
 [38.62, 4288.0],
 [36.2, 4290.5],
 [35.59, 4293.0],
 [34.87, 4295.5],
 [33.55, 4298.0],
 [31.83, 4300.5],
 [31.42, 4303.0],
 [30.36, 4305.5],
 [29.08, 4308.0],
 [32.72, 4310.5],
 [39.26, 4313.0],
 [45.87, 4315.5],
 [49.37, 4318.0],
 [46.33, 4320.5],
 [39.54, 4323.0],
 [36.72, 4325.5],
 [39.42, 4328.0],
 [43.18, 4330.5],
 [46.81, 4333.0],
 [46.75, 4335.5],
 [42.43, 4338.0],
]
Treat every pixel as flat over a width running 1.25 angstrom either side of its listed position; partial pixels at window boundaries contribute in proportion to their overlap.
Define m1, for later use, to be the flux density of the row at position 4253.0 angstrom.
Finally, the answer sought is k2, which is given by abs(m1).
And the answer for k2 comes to 34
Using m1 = 33.91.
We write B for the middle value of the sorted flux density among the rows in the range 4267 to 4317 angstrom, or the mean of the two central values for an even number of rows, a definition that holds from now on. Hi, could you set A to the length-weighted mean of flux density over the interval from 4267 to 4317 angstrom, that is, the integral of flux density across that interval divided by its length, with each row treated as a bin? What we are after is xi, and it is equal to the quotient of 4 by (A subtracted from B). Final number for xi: -3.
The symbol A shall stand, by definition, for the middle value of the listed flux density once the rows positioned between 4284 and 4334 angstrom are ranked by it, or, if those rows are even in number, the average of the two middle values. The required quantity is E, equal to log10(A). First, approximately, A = 37.7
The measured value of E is 1.58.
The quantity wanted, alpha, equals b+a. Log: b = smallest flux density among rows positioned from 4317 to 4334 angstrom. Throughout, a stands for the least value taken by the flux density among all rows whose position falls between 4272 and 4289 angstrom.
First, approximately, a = 35.21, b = 36.72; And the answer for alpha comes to 72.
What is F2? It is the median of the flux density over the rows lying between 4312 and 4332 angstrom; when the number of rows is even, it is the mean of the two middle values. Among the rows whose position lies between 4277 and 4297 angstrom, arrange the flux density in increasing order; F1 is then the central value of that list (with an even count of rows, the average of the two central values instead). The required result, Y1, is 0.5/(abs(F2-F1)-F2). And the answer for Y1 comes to -0.0124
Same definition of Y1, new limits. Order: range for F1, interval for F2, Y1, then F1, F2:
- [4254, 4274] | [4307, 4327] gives -0.0129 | 40.0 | 39.4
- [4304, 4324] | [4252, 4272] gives -0.0127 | 39.4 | 40.0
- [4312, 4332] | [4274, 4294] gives -0.0123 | 41.4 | 41.0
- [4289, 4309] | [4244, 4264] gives -0.0153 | 32.7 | 40.5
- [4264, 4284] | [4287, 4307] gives -0.0187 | 41.7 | 34.2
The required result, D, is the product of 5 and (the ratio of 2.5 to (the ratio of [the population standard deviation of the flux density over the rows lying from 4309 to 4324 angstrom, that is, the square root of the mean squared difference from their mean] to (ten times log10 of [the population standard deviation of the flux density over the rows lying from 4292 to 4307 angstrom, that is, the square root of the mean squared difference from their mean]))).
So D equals 6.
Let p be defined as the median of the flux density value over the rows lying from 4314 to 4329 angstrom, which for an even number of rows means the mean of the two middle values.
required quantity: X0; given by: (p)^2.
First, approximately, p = 42.7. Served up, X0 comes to 1824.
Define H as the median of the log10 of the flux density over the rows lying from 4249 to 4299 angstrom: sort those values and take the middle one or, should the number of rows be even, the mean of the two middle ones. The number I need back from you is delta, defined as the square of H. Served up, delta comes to 2.54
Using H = 1.59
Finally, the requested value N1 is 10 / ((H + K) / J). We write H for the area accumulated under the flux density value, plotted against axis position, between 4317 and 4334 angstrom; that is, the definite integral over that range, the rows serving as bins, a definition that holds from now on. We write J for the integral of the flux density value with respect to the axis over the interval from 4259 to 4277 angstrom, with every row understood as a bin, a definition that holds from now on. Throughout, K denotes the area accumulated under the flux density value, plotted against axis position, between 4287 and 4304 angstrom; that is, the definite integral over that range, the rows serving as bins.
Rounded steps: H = 729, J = 718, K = 588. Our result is 5.4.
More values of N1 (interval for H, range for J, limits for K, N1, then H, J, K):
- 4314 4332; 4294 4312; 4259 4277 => 3.9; 773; 578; 718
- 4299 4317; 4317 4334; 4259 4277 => 5.4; 622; 729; 718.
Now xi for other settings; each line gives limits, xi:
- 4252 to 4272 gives 5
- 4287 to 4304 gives 13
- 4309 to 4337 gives 4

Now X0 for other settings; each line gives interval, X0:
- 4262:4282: 1729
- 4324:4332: 1554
